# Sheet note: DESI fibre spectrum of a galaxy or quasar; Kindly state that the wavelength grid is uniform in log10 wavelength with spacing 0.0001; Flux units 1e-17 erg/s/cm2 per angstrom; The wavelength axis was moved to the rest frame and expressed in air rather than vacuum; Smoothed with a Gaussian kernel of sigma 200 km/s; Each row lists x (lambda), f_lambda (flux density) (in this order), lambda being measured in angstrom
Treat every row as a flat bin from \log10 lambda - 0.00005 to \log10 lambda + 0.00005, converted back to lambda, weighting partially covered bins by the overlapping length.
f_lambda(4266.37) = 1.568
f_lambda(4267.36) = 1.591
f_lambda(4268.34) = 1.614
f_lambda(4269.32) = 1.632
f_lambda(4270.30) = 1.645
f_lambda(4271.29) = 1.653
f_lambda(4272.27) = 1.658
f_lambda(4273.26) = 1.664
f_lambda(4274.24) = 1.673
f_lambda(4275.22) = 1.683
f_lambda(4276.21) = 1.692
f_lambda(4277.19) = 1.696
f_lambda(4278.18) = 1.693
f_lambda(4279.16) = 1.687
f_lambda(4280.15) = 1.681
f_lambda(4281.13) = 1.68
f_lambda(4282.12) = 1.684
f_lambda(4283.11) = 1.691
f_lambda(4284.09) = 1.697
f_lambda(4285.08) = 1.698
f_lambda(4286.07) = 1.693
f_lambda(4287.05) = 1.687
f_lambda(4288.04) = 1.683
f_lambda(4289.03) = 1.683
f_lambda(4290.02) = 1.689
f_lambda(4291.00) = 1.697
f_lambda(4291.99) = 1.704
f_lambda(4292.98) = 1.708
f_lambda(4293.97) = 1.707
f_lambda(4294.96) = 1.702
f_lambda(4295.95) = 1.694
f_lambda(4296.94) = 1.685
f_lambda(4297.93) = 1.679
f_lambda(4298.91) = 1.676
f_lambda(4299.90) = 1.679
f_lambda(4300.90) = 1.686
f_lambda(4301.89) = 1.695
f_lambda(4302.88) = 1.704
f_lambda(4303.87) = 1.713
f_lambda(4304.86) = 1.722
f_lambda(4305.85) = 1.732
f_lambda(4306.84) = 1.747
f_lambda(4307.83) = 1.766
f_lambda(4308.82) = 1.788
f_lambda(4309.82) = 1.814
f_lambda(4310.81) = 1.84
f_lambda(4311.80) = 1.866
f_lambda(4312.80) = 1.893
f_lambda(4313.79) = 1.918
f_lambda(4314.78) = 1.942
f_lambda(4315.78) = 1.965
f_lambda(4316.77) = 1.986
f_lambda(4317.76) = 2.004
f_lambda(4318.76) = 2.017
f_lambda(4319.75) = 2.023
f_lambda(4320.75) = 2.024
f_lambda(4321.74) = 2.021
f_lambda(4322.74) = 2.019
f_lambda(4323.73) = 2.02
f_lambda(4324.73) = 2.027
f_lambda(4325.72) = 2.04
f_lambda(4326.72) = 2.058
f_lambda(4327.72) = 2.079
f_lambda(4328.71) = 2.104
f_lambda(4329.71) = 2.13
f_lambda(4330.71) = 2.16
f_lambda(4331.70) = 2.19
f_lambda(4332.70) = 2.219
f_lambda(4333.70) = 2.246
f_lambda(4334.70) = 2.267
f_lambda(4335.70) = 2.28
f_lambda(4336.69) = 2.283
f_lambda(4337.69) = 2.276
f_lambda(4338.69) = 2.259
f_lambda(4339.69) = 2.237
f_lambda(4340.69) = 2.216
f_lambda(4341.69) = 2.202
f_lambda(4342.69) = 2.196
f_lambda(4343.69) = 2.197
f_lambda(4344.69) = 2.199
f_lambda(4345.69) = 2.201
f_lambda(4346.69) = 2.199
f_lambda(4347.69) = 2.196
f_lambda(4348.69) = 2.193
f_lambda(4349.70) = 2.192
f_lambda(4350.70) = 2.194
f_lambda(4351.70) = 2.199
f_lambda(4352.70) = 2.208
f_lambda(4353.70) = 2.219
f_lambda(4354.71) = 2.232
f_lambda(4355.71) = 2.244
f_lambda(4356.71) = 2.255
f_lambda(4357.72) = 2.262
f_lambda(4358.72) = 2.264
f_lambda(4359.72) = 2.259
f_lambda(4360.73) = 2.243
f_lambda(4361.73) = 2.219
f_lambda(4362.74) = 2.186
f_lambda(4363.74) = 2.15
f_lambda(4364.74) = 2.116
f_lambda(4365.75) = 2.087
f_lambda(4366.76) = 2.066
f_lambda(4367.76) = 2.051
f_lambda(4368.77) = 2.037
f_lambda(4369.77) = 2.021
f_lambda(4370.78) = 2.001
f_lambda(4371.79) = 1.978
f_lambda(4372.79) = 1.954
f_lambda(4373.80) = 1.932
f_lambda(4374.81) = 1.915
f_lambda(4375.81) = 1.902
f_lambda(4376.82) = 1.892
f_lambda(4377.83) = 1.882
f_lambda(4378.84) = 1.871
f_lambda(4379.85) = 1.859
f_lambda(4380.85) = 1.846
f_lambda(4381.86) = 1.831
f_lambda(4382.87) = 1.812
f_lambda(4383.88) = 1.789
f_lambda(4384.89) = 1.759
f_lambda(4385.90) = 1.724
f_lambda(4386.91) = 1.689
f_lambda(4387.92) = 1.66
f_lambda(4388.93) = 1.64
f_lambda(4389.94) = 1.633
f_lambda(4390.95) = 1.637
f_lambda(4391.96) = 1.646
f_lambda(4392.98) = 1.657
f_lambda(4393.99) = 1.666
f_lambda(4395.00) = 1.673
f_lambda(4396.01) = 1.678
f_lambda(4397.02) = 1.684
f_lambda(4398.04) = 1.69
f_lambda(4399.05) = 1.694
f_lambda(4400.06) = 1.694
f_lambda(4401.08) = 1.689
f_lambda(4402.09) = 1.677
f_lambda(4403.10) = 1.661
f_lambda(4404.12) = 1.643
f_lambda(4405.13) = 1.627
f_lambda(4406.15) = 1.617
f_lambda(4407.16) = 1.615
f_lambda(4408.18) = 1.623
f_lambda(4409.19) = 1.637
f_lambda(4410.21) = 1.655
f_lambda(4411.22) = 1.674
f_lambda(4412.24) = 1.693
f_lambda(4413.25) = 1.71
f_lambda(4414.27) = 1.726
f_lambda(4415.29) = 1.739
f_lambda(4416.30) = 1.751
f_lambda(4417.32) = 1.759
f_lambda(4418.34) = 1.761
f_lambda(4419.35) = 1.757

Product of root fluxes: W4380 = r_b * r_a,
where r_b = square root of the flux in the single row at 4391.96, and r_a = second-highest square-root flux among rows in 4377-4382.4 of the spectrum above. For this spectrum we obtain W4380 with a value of 1.75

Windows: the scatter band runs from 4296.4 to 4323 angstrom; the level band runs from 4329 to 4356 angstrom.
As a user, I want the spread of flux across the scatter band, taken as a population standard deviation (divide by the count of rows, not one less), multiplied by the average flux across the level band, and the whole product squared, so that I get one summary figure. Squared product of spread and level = 0.09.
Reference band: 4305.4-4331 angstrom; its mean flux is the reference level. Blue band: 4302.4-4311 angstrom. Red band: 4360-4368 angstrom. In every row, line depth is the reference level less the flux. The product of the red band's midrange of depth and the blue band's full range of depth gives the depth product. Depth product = -0.025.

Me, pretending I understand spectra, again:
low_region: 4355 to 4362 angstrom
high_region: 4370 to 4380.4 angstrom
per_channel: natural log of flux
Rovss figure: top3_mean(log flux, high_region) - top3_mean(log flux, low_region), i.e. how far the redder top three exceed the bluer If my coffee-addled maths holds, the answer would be -0.13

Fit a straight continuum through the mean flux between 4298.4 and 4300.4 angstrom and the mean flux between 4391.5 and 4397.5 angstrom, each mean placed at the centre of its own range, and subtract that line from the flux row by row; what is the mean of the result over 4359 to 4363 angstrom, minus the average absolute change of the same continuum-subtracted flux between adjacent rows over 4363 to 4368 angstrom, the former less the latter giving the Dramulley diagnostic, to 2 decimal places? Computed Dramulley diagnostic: 0.53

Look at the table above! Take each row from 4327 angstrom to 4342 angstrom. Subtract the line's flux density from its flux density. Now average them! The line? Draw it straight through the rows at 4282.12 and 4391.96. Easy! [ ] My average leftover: 0.54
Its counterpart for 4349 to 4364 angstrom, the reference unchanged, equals 0.56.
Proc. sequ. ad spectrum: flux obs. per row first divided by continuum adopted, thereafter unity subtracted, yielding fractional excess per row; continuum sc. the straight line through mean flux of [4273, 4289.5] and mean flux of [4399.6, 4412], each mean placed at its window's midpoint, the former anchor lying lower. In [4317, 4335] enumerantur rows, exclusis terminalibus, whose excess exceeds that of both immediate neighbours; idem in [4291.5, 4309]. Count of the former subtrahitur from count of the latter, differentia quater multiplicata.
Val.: 0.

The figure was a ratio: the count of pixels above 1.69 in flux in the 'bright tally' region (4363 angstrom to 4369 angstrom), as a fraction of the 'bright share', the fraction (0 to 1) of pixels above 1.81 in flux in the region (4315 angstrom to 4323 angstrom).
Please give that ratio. 6.0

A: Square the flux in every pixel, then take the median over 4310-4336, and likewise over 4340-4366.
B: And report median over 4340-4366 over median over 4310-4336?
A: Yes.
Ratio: 1.18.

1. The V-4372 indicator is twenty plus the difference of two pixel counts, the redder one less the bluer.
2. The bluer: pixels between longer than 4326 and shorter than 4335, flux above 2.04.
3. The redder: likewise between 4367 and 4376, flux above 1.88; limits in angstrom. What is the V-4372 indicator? 20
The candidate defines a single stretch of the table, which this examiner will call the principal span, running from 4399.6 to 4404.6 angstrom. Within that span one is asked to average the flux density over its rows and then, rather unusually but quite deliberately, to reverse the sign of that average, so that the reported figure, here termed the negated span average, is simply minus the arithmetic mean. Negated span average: -1.67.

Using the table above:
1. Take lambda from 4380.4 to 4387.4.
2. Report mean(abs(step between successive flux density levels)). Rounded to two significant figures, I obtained 0.026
